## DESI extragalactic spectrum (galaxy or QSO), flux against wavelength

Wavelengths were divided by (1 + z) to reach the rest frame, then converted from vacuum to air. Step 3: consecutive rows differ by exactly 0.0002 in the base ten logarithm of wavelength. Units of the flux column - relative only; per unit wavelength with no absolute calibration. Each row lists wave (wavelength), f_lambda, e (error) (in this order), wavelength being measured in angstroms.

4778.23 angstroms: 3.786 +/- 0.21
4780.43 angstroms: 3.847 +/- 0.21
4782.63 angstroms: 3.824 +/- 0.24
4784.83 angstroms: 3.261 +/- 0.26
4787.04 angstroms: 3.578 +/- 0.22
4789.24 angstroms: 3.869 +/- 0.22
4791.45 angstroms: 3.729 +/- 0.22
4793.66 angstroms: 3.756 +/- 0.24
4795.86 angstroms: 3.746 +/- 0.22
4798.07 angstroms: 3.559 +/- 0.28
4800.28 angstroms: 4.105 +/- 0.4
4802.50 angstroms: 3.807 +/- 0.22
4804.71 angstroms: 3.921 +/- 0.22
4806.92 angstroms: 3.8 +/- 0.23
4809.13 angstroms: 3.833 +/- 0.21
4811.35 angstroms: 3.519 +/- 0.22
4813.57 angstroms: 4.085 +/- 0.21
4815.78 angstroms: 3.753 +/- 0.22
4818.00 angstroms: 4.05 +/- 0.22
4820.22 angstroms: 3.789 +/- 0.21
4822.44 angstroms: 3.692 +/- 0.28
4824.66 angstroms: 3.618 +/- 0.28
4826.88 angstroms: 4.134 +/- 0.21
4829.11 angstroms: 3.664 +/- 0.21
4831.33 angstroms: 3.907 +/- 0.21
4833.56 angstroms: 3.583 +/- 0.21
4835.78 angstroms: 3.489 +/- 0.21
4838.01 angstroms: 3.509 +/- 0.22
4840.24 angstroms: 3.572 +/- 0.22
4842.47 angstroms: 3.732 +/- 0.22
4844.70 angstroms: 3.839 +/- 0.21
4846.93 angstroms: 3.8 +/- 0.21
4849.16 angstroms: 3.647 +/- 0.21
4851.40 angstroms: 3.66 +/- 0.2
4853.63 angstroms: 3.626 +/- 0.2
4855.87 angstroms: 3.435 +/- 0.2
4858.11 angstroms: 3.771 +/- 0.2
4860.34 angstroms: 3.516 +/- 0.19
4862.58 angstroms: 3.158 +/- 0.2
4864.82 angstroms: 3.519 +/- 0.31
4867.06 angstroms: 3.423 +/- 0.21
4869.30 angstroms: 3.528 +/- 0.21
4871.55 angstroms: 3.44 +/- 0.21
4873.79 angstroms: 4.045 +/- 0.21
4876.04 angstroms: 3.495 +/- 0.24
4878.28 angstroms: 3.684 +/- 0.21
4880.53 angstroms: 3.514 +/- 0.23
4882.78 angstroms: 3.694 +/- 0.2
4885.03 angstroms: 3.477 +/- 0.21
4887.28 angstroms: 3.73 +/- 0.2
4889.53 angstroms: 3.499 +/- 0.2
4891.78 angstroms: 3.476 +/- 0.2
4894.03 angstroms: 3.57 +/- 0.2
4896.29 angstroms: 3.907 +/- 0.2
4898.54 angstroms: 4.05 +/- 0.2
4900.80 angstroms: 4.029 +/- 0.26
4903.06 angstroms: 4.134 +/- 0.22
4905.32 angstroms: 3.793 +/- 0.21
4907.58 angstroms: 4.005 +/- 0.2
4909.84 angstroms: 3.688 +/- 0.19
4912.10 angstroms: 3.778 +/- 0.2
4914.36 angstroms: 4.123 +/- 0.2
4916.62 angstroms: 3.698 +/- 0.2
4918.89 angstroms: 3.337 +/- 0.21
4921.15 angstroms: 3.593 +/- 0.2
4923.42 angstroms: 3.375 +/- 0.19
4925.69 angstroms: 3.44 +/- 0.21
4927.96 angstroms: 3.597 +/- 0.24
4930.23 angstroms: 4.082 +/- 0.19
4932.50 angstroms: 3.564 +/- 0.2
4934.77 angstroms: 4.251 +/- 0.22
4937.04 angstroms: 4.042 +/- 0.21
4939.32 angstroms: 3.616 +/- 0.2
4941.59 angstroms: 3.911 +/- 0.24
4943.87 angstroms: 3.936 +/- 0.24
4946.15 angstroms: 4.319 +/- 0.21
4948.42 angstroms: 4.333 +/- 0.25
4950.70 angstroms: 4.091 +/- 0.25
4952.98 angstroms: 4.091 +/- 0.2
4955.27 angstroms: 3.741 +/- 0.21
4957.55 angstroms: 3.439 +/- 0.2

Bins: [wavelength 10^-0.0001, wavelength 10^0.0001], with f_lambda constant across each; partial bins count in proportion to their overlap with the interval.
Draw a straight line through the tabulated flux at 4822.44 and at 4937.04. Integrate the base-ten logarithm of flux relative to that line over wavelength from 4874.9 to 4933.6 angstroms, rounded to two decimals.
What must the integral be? -1.63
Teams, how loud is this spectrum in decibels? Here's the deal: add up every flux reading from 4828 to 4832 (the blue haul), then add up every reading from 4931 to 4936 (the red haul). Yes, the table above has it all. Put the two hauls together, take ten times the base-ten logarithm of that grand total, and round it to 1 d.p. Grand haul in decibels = 11.9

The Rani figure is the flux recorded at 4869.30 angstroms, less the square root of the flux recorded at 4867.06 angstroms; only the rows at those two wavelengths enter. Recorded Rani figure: 1.68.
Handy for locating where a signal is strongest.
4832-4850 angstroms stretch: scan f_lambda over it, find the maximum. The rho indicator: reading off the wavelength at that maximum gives 4844.70 angstroms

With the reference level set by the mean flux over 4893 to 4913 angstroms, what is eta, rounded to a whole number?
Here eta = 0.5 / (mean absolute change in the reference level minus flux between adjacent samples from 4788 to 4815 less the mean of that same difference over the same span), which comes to 4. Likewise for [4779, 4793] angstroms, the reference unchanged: 7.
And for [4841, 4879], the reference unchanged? -8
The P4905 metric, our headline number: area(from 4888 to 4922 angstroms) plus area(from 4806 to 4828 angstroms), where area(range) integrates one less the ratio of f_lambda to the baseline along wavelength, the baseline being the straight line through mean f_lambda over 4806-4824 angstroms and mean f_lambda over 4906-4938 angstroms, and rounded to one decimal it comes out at -0.2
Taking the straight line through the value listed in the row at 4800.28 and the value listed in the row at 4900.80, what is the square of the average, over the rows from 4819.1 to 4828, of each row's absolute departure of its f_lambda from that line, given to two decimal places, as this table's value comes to 0.09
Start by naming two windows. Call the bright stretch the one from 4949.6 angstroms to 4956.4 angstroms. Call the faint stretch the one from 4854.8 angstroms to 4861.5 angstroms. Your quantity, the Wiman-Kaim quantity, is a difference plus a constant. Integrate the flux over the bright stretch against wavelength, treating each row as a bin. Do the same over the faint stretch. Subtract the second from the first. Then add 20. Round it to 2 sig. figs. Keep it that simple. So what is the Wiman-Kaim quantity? 23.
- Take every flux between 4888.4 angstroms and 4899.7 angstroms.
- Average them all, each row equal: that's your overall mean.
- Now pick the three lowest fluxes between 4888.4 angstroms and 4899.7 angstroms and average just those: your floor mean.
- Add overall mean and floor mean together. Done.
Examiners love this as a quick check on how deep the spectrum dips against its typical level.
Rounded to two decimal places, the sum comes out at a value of 7.22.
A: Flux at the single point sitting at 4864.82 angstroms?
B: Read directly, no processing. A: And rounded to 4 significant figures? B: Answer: 3.519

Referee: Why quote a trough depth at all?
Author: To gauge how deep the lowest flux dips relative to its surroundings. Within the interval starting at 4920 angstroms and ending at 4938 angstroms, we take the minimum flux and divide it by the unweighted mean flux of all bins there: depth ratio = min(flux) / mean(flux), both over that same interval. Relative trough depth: 0.902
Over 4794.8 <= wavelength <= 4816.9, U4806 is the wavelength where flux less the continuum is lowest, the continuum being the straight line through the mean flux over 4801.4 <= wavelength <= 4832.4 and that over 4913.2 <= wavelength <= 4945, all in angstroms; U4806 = 4811.35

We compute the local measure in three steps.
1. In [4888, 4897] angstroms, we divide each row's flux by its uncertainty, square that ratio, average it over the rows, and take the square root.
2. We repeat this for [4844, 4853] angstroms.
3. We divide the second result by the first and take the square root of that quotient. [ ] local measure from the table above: 1.00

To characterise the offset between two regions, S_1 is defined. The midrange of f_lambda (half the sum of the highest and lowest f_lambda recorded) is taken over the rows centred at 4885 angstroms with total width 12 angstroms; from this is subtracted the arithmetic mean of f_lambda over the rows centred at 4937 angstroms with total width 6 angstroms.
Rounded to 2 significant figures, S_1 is -0.37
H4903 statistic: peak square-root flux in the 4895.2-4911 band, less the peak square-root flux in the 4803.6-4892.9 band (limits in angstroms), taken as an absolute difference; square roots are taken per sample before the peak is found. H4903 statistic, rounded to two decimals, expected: 0.00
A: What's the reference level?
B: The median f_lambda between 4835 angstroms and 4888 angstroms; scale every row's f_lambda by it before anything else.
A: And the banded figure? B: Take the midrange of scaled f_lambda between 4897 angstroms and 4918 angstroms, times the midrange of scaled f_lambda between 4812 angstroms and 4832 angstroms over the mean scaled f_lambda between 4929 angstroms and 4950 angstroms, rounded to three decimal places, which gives 1.066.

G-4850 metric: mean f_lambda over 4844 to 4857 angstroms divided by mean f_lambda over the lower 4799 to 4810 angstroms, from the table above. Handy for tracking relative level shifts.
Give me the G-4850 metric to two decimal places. 0.94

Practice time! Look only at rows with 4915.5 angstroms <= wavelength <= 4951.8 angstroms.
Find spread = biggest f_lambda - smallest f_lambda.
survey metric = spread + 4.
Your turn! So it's 5.00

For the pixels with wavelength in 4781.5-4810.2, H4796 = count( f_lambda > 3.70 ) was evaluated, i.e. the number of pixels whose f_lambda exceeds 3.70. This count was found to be 10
